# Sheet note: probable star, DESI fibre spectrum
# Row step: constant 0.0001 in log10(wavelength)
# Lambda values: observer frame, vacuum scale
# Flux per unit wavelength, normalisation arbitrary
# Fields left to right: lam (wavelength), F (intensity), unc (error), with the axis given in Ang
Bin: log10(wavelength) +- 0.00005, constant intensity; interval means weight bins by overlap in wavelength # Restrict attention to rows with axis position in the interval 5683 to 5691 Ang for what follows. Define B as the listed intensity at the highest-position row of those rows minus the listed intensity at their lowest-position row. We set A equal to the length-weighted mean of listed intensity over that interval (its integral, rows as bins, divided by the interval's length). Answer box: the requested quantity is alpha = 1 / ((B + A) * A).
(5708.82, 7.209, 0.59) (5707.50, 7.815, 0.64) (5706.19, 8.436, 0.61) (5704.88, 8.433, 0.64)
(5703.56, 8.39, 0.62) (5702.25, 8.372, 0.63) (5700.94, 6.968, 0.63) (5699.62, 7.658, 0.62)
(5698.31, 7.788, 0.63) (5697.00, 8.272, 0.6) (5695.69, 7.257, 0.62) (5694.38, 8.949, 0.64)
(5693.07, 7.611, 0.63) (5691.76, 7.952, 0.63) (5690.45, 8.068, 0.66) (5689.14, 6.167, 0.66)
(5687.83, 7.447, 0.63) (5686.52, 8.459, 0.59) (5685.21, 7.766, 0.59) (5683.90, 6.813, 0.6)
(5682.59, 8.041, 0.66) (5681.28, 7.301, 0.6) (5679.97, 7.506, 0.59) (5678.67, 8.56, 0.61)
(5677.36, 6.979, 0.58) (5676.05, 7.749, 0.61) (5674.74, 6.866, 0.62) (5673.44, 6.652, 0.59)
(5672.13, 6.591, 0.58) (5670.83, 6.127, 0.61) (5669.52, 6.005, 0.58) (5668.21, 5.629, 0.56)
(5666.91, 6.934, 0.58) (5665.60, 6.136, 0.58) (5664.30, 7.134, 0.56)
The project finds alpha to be 0.0154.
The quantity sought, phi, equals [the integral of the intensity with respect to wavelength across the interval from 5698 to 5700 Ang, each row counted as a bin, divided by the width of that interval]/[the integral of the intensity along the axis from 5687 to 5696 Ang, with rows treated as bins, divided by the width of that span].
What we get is 1.01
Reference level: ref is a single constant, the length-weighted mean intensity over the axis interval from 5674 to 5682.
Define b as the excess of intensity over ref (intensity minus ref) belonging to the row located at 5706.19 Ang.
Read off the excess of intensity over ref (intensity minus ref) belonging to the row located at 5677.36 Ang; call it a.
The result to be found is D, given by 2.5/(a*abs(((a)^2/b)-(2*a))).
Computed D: -4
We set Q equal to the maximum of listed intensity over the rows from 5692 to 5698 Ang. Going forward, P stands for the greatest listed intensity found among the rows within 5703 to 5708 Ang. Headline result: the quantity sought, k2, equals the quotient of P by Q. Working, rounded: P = 8.436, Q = 8.949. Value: 0.94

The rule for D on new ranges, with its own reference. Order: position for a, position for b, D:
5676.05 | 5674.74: 15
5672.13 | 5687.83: 0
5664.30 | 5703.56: -8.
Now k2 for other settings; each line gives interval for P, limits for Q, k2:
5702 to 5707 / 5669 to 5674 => 1.27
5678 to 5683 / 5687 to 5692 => 1.06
